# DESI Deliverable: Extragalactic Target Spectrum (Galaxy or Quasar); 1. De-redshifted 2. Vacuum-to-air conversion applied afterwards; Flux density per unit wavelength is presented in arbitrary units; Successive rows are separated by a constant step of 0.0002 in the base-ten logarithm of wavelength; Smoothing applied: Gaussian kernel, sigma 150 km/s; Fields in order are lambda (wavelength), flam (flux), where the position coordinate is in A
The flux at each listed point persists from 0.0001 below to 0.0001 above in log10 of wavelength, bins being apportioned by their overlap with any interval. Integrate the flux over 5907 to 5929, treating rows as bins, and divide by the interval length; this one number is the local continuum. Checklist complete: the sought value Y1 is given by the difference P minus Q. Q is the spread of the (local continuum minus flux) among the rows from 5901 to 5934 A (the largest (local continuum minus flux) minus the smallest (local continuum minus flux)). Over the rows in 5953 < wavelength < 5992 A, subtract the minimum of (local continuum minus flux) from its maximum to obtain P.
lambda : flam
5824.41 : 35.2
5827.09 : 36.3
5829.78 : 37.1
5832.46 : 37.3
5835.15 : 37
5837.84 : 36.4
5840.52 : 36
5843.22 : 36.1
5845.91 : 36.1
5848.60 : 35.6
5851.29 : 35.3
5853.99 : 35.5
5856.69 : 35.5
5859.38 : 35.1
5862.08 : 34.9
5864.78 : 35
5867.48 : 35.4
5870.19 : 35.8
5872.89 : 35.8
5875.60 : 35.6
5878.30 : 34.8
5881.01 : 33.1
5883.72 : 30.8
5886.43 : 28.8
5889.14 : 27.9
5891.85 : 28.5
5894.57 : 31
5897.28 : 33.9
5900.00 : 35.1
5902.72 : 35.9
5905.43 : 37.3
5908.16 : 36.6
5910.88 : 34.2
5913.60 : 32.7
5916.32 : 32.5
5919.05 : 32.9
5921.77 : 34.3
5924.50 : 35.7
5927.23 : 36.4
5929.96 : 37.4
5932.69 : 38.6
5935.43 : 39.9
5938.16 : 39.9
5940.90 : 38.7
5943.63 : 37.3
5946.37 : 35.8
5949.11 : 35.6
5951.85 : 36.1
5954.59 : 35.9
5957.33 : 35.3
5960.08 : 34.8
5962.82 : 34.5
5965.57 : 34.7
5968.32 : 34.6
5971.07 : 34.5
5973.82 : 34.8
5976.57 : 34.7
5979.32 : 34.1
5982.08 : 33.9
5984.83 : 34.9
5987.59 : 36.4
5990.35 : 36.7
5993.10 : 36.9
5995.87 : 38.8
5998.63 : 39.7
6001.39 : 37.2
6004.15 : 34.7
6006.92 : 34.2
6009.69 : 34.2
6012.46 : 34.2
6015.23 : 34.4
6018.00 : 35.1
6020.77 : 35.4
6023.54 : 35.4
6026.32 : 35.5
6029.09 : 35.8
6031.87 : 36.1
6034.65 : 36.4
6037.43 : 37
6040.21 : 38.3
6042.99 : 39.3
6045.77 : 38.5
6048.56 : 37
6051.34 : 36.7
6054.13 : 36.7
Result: -3.3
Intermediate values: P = 2.8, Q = 6.1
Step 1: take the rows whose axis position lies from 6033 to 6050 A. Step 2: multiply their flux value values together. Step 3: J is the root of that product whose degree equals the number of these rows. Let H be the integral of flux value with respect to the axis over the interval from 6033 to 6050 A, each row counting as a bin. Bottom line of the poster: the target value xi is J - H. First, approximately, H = 641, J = 37.7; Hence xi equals -604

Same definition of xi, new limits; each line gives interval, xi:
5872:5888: -495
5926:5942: -577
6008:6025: -556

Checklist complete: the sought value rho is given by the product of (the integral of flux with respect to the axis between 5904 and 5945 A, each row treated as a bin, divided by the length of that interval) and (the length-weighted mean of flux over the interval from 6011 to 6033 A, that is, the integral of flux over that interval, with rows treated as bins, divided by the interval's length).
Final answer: 1279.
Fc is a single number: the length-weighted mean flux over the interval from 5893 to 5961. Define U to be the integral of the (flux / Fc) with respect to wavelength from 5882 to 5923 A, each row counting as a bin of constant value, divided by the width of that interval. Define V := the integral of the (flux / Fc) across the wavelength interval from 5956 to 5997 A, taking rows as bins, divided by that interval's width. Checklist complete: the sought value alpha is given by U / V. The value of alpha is 0.93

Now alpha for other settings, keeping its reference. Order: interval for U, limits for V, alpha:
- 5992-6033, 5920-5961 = 0.97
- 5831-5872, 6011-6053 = 0.99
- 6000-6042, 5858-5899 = 1.08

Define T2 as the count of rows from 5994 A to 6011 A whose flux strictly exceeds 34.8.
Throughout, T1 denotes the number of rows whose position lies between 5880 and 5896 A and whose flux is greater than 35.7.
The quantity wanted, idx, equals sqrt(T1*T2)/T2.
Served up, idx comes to 0.0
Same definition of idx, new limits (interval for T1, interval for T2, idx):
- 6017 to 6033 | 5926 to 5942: 0.6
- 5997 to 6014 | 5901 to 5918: 0.8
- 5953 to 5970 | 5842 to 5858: 0.4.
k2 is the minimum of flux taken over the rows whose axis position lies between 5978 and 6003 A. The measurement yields 33.9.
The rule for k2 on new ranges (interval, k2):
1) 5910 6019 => 32.5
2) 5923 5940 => 35.7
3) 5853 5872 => 34.9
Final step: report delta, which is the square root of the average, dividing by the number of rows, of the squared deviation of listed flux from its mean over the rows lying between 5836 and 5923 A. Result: 2.4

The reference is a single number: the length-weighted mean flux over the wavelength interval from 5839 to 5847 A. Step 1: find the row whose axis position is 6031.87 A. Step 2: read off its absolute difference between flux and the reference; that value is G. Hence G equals 0.0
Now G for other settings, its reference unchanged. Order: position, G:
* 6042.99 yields 3.2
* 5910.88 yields 1.9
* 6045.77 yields 2.4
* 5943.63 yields 1.2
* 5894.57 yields 5.1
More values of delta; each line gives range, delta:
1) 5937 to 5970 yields 1.6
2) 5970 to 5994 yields 1.1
